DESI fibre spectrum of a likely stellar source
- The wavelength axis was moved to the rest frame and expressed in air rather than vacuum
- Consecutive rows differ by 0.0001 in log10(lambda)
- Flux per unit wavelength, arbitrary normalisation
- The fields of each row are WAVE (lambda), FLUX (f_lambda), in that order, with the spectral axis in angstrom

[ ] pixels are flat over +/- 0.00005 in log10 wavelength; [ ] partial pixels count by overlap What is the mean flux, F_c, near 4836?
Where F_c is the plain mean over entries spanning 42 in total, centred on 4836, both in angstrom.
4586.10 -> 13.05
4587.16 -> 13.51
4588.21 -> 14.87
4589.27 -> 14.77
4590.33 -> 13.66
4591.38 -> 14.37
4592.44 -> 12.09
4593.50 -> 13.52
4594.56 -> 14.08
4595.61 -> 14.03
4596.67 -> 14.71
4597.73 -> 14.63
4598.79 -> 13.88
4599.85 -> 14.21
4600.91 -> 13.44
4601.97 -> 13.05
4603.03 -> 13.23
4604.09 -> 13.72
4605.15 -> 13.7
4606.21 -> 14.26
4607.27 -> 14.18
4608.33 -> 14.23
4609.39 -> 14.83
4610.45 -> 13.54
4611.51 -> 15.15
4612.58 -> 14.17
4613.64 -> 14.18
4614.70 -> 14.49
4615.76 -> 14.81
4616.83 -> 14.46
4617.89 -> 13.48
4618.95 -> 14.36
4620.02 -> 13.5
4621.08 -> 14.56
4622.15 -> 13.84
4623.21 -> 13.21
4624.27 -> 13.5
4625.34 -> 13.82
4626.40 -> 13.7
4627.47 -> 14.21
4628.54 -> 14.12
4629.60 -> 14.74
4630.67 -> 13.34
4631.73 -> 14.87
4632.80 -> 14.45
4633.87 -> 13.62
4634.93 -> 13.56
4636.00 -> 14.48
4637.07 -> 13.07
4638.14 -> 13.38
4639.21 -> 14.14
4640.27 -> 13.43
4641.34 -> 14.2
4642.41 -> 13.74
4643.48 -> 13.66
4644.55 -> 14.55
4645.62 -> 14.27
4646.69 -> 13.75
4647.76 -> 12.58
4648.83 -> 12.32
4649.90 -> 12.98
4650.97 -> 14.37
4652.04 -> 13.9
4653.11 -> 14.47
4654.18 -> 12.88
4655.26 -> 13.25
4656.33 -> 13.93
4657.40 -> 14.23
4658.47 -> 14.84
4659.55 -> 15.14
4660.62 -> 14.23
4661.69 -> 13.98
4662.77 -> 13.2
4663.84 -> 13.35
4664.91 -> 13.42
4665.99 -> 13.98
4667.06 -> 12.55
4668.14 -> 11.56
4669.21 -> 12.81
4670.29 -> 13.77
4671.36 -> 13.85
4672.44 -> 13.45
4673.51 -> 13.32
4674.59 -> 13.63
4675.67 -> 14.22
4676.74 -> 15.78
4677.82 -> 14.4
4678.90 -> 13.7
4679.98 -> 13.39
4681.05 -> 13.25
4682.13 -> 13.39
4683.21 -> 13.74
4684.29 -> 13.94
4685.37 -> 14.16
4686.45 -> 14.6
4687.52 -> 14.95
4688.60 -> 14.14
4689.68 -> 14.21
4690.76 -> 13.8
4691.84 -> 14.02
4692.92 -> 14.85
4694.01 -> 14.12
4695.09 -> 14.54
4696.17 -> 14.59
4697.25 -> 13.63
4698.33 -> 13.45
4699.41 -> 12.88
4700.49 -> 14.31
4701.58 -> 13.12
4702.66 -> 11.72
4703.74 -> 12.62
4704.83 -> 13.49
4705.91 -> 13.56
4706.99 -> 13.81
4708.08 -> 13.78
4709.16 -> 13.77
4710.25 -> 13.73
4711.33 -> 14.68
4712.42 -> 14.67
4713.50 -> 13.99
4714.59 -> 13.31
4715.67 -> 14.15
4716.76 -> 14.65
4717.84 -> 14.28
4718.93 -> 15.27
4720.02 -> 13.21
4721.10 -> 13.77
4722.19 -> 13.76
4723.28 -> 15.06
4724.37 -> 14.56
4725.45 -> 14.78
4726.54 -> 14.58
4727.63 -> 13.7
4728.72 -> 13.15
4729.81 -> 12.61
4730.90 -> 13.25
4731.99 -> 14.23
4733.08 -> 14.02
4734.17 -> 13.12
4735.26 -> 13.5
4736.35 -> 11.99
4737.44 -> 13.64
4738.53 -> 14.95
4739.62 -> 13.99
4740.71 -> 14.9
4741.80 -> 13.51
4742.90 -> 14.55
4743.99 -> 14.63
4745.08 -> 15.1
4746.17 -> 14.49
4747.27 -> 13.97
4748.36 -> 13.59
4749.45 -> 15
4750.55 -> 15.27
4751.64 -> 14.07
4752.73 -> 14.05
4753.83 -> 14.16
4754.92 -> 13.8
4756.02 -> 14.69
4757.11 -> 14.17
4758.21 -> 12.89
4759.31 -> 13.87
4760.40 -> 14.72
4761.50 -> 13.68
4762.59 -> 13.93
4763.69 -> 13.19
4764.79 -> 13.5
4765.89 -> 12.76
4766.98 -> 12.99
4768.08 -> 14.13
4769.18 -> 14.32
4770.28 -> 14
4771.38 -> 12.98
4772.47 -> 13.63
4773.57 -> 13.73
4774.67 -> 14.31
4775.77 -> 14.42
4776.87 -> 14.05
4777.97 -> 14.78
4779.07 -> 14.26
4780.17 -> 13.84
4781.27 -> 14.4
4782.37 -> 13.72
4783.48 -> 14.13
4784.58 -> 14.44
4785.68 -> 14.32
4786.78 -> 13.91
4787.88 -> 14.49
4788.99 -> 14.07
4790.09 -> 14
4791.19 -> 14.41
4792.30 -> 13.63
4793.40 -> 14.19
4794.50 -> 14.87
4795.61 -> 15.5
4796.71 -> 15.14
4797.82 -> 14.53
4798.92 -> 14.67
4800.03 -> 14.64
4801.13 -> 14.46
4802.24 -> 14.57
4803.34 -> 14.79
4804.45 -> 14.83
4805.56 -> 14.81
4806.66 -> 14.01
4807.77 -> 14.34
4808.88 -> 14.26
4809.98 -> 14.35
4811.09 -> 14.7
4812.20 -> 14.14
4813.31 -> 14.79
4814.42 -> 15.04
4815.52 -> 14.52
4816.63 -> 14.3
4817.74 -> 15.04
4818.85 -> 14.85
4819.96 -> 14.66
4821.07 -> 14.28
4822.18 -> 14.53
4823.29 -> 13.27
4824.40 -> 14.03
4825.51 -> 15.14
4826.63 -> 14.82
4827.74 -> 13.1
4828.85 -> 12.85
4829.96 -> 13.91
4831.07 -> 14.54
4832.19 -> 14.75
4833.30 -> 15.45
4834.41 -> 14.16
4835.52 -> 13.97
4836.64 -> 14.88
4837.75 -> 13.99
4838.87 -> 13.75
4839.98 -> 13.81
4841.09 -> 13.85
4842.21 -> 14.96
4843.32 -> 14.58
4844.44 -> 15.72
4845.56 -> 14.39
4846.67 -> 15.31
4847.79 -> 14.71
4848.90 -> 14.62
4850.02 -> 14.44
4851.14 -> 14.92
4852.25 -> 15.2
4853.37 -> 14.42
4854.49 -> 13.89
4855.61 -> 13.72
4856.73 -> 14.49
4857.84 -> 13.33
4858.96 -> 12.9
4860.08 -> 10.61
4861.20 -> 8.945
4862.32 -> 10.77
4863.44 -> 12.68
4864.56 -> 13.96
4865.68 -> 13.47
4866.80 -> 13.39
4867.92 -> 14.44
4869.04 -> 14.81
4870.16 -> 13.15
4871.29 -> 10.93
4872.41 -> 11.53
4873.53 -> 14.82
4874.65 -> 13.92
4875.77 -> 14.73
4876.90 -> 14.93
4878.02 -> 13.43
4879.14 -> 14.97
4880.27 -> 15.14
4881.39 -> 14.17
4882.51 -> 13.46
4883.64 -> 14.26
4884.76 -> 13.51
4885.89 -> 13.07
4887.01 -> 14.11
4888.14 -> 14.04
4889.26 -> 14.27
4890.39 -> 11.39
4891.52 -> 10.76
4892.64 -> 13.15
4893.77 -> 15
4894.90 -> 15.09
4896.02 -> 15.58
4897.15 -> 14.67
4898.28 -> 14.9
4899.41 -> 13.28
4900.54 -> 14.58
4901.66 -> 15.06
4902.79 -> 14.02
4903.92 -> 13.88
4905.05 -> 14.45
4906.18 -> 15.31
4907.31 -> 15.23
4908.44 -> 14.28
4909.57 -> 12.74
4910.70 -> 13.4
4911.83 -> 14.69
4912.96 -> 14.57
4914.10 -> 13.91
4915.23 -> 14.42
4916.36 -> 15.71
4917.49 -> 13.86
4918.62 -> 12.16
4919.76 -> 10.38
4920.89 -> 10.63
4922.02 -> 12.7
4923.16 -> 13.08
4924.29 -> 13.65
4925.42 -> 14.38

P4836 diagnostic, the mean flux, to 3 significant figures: 14.4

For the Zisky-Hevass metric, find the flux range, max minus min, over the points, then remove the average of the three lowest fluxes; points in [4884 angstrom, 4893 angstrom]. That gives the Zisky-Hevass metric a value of -8.2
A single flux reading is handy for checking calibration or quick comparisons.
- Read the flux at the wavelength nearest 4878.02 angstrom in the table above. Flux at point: 13.43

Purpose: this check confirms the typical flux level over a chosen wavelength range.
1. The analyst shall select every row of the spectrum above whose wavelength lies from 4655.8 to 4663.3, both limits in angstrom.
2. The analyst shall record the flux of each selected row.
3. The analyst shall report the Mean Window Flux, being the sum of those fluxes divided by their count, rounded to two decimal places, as 14.22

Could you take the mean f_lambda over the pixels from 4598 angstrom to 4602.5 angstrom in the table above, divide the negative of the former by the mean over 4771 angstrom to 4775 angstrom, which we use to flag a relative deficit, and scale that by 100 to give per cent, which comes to -100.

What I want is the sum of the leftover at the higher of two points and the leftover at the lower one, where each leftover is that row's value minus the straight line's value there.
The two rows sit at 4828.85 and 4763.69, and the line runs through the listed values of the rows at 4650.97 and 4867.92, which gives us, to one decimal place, -2.8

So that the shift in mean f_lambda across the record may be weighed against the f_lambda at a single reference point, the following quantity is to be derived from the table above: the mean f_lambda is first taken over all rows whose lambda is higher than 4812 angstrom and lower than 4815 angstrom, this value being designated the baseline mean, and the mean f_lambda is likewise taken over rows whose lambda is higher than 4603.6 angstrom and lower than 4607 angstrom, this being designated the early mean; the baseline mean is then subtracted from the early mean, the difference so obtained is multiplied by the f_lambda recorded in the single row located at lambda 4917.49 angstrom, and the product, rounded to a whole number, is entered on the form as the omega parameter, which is -11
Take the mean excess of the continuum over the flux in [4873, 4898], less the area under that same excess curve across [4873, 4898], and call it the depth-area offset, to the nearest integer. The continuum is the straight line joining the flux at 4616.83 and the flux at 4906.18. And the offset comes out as -29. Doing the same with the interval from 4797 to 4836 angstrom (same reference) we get -23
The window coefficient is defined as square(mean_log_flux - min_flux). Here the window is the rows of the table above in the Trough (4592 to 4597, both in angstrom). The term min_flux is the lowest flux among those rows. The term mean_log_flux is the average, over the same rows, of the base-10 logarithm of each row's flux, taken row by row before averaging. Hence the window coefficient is 120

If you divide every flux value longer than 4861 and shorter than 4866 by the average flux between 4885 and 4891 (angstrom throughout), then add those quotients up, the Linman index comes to 4.5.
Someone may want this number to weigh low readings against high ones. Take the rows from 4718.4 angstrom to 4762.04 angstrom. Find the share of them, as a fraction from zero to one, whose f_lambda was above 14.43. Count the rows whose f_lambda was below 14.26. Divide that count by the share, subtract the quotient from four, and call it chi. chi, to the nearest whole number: -63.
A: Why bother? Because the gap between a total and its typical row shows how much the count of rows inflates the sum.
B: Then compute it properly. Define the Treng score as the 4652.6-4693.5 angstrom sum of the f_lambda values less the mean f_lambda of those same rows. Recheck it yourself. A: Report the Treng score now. 513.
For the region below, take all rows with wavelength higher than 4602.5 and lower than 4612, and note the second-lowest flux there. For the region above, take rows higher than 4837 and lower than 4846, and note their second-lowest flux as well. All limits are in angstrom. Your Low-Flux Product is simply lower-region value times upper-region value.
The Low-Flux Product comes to 187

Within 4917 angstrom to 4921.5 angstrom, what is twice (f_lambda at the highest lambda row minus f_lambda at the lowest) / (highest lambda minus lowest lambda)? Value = -1.9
